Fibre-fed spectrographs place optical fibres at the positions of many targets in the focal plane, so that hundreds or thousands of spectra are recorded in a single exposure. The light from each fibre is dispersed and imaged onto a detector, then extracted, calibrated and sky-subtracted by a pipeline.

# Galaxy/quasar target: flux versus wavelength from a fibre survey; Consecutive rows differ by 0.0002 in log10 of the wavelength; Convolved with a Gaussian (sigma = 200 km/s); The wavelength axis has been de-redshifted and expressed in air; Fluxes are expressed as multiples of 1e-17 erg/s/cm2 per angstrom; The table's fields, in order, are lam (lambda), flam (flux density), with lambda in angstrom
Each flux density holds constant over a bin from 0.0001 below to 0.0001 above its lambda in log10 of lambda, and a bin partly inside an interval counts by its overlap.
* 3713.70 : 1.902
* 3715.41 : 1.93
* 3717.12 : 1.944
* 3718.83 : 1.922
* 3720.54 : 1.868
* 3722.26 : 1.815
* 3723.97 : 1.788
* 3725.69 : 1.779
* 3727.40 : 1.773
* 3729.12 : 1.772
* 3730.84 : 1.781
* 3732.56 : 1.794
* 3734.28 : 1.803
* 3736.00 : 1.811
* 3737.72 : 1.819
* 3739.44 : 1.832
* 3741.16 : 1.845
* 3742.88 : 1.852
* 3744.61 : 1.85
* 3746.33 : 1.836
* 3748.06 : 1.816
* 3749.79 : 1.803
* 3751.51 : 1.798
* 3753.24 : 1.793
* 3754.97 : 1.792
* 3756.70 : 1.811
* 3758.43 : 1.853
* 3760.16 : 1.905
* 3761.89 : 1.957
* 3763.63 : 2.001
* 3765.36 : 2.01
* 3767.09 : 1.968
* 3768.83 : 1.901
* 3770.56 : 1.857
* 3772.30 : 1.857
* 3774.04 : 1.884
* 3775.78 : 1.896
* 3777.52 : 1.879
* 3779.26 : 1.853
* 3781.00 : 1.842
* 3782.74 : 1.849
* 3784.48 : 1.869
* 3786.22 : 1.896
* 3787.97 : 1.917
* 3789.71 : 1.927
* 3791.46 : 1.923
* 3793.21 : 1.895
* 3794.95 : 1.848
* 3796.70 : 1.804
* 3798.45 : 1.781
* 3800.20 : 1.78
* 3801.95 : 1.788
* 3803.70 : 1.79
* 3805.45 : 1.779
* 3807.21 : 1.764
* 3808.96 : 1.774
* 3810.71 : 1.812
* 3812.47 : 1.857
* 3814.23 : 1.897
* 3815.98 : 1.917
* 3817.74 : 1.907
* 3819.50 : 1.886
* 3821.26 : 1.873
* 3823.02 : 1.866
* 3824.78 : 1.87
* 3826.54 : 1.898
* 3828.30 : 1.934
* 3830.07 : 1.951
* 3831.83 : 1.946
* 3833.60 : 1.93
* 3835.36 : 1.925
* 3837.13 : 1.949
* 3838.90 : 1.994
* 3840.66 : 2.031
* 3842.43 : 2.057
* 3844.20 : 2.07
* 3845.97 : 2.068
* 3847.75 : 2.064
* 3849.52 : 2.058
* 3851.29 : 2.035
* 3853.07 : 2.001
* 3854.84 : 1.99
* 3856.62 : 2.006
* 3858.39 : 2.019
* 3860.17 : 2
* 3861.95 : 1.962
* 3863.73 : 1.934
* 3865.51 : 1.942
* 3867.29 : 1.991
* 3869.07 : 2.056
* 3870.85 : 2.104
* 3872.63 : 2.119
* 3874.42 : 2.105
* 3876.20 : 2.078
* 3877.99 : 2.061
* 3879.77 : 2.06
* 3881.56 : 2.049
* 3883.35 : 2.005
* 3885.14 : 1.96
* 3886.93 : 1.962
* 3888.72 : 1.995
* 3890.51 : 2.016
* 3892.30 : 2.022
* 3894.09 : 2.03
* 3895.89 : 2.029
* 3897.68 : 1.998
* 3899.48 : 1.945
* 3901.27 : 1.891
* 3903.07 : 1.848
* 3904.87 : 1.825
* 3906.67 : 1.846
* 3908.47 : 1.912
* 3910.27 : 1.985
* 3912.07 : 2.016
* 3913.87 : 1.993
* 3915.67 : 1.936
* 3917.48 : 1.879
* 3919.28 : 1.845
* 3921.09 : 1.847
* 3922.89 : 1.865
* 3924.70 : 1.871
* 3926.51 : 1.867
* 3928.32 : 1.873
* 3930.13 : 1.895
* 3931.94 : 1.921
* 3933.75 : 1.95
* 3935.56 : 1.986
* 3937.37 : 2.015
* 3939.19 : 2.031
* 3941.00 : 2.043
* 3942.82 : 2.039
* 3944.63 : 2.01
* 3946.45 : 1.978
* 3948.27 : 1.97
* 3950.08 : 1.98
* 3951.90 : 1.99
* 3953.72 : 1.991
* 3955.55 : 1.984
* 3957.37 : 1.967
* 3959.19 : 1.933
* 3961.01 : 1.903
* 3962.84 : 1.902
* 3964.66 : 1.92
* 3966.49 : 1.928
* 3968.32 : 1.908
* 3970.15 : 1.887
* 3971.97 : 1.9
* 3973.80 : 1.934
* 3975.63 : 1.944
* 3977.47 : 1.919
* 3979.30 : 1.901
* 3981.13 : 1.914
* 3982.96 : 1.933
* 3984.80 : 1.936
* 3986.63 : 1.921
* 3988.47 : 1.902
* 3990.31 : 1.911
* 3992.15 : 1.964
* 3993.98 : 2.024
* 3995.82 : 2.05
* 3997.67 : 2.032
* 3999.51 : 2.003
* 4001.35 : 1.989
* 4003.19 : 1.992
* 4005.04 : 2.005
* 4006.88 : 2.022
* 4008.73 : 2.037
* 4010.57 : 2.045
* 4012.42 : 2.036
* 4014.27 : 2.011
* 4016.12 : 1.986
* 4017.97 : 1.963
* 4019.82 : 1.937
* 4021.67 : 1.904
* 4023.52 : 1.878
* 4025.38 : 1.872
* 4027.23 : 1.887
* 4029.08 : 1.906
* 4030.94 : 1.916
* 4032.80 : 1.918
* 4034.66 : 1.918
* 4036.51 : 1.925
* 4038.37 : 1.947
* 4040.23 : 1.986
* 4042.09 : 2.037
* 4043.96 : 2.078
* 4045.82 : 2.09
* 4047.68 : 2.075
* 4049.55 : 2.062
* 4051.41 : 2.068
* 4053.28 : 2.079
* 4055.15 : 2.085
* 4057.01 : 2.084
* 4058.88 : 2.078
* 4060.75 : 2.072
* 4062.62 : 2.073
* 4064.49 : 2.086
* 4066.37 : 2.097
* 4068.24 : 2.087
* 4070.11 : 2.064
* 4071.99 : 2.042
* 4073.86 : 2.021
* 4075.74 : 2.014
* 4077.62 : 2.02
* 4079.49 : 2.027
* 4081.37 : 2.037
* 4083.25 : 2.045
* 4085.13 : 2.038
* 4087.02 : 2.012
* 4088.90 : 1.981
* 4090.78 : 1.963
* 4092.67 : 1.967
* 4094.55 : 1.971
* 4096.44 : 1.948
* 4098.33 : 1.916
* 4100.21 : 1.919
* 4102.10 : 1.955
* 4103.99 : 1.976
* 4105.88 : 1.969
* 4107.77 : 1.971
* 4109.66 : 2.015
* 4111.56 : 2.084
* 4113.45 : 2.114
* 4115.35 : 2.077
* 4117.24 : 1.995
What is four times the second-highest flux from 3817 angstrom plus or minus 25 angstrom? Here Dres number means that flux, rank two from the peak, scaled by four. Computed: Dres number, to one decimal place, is 8.0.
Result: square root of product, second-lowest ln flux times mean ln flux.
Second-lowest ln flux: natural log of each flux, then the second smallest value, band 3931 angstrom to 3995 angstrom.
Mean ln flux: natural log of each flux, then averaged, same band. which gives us 0.655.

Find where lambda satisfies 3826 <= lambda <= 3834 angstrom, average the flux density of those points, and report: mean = 1.93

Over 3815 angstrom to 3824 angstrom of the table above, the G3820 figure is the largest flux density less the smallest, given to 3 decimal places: 0.051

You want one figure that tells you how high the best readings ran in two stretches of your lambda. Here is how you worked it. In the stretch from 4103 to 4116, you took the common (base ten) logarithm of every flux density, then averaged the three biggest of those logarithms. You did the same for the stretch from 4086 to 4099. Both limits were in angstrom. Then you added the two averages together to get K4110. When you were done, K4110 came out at 0.619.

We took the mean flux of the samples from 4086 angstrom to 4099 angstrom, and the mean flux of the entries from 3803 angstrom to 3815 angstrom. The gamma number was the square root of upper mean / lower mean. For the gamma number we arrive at 1.04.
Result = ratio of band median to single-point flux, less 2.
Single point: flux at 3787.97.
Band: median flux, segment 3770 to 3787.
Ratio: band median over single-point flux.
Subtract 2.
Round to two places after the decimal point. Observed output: -1.03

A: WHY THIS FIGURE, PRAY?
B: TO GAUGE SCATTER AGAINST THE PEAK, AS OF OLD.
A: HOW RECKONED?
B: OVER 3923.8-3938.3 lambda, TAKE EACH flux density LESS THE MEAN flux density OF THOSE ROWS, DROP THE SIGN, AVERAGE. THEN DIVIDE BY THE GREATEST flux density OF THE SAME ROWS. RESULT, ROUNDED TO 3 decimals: 0.023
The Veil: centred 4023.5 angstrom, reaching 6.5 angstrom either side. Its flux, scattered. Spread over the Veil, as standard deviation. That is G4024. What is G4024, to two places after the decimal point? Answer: 0.03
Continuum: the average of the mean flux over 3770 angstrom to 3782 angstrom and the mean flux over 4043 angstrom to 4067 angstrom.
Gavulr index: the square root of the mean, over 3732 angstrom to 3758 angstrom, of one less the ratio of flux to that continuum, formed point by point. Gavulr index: 0.28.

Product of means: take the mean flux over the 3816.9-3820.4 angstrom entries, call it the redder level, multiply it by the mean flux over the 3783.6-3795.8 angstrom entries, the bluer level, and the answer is 3.6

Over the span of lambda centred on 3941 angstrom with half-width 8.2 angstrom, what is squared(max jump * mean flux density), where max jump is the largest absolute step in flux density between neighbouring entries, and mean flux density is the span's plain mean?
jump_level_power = 0.005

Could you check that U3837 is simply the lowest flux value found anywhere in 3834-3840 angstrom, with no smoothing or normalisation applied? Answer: 1.925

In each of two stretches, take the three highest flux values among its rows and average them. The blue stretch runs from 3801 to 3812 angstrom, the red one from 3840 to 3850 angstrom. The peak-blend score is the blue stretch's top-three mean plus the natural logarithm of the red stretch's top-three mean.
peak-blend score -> 2.52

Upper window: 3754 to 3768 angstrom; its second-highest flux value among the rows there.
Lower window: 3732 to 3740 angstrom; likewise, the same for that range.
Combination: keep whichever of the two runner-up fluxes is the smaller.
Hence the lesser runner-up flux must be 1.819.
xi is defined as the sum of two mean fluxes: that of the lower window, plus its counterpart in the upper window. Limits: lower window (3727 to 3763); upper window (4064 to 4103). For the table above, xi 3.83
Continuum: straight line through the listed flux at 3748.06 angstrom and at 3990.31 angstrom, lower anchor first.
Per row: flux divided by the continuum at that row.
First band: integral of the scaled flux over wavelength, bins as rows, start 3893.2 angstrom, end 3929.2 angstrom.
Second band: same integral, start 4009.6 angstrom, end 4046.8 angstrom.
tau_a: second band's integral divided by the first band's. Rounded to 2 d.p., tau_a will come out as 1.03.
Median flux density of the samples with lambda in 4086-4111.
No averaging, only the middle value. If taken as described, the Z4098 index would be 1.97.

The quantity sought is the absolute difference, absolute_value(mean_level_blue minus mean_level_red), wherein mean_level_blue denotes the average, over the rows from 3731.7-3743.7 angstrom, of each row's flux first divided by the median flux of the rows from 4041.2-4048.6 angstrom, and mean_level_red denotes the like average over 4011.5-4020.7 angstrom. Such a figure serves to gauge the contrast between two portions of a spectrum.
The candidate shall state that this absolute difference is 0.079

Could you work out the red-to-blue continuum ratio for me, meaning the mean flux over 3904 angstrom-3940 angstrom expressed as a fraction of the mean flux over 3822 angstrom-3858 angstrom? 0.97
